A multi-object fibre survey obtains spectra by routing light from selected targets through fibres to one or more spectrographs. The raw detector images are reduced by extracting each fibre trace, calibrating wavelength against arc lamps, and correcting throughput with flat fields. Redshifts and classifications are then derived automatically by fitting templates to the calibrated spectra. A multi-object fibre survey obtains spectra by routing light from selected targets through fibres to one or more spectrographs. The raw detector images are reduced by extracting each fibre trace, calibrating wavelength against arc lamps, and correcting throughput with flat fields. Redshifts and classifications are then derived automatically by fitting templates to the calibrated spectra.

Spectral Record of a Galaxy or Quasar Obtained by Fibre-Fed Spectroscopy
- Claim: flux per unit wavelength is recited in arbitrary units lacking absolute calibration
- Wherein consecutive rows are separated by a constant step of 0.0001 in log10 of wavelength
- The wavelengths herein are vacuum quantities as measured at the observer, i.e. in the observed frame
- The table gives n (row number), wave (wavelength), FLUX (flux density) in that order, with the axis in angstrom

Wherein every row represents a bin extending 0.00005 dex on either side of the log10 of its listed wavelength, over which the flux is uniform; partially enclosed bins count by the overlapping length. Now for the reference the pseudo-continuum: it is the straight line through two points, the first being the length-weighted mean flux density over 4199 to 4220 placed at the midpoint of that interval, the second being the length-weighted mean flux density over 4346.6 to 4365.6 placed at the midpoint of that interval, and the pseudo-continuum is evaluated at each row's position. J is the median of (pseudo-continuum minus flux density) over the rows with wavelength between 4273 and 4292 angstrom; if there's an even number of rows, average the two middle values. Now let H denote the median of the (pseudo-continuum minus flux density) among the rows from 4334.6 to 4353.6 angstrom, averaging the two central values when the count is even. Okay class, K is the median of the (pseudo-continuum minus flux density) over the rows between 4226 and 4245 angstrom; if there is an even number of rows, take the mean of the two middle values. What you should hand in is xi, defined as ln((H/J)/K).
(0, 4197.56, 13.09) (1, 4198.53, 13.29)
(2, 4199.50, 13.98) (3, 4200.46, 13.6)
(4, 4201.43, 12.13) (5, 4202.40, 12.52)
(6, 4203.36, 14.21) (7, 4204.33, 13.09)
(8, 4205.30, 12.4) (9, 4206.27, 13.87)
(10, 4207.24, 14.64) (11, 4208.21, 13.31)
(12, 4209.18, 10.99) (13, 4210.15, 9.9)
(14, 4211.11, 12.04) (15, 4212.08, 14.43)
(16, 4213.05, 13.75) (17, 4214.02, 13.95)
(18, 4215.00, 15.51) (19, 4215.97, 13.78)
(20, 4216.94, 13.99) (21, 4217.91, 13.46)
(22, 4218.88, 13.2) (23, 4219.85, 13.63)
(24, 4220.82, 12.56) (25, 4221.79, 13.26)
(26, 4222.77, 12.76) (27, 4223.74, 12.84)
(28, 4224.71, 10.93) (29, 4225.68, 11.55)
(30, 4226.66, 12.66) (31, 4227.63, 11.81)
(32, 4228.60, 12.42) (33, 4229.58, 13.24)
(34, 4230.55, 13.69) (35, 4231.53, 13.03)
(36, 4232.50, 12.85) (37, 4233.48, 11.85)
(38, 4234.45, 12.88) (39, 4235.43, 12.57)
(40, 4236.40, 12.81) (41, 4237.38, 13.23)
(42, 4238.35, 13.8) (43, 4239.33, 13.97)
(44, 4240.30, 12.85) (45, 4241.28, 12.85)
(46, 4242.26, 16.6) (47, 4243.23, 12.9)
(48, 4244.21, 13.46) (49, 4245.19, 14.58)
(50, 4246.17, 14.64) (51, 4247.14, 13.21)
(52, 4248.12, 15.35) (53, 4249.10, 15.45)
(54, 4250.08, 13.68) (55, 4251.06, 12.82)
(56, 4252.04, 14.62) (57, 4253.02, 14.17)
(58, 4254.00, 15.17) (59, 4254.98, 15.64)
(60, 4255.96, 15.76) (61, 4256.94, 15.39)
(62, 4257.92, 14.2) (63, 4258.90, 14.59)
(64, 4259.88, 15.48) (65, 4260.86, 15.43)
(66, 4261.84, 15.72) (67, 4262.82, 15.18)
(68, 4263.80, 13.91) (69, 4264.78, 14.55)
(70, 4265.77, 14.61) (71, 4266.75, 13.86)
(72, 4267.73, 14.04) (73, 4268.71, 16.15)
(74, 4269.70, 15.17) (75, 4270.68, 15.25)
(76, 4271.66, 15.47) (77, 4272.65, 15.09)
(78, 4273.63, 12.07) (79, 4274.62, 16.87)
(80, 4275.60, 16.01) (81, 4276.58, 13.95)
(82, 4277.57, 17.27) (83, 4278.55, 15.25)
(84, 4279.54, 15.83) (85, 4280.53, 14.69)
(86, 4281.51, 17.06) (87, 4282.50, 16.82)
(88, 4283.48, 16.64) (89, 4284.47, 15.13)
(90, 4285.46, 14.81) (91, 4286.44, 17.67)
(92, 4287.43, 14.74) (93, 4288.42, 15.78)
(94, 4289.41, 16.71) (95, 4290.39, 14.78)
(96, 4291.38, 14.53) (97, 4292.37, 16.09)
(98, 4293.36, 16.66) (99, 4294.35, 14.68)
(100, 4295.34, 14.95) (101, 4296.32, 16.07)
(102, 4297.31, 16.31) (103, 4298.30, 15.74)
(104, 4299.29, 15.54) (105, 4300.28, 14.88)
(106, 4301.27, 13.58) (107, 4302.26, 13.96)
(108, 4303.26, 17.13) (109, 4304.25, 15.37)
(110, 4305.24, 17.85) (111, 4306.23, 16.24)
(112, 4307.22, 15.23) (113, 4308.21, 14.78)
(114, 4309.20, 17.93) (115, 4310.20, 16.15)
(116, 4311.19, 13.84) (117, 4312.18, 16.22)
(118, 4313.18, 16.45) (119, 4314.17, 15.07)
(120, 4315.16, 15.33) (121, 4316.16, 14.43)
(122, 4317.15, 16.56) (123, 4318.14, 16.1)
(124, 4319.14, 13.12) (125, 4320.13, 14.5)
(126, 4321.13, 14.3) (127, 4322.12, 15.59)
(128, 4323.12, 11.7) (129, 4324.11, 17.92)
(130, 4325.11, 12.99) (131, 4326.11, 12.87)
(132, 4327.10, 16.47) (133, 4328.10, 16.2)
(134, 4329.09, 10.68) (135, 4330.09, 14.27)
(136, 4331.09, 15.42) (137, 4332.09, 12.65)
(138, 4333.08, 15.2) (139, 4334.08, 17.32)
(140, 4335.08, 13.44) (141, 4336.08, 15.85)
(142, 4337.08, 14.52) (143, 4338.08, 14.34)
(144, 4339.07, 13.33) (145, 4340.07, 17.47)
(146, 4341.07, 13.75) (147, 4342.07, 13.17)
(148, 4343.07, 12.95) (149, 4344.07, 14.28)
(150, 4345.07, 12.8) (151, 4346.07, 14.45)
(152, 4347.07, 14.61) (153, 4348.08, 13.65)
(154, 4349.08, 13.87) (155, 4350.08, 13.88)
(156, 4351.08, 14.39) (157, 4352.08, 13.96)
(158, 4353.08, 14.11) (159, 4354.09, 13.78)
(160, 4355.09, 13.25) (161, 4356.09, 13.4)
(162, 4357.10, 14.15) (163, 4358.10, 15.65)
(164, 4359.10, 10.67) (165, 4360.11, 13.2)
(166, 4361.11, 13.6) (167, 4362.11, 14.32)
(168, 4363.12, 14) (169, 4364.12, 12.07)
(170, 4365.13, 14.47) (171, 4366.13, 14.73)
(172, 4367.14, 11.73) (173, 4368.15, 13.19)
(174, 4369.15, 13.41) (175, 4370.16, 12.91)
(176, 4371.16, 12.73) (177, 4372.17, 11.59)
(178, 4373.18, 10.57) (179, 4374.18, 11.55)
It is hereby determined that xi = -1.52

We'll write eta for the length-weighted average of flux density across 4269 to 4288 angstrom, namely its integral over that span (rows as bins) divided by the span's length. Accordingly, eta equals 15.6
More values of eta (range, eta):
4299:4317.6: 15.6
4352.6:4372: 13.4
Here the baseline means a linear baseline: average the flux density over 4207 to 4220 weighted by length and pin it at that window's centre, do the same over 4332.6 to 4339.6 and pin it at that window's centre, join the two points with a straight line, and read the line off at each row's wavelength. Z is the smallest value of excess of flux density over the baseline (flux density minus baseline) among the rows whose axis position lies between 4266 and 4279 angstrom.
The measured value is -2.0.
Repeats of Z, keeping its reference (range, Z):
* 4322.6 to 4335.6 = -4.1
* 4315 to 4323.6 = -3.0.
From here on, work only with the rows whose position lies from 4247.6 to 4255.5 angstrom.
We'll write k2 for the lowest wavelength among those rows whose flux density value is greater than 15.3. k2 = 4248.12 angstrom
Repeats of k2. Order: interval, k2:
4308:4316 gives 4309.20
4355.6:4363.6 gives 4358.10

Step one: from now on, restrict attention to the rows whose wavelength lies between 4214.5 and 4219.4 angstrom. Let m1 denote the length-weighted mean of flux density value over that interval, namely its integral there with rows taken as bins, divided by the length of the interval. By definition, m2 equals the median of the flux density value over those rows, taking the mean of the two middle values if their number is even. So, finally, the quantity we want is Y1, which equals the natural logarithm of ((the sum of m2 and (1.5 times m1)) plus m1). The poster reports 3.89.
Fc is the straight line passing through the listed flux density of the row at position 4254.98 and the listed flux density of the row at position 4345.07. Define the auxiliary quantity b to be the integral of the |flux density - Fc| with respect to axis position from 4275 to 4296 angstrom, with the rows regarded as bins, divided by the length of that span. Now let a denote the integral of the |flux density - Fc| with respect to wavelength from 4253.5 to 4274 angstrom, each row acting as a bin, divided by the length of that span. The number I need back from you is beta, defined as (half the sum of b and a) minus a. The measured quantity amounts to 0.3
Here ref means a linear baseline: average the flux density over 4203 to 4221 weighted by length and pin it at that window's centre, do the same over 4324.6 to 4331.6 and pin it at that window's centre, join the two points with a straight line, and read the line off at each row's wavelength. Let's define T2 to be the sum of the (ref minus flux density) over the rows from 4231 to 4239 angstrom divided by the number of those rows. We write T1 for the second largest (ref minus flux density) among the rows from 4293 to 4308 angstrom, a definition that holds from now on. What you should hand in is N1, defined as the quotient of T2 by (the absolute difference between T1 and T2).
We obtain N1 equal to 1.0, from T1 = 0.0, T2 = 0.6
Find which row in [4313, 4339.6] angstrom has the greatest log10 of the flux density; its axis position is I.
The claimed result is 4324.11 angstrom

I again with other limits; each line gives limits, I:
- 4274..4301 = 4286.44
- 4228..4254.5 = 4242.26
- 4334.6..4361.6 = 4340.07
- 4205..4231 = 4215.00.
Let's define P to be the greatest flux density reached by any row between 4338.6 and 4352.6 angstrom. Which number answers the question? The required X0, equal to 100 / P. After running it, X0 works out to 5.7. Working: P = 17.47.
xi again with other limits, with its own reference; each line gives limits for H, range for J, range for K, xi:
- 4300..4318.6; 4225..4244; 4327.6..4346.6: 1.75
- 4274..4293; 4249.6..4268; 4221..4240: 1.38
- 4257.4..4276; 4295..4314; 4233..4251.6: 1.71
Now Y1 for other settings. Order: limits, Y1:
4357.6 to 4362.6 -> 3.86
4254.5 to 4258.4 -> 3.98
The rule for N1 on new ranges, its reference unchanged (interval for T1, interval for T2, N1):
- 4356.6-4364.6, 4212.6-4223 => -0.1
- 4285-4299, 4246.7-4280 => -2.8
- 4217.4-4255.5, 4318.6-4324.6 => -0.2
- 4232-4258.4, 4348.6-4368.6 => 3.7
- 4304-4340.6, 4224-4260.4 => -0.1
